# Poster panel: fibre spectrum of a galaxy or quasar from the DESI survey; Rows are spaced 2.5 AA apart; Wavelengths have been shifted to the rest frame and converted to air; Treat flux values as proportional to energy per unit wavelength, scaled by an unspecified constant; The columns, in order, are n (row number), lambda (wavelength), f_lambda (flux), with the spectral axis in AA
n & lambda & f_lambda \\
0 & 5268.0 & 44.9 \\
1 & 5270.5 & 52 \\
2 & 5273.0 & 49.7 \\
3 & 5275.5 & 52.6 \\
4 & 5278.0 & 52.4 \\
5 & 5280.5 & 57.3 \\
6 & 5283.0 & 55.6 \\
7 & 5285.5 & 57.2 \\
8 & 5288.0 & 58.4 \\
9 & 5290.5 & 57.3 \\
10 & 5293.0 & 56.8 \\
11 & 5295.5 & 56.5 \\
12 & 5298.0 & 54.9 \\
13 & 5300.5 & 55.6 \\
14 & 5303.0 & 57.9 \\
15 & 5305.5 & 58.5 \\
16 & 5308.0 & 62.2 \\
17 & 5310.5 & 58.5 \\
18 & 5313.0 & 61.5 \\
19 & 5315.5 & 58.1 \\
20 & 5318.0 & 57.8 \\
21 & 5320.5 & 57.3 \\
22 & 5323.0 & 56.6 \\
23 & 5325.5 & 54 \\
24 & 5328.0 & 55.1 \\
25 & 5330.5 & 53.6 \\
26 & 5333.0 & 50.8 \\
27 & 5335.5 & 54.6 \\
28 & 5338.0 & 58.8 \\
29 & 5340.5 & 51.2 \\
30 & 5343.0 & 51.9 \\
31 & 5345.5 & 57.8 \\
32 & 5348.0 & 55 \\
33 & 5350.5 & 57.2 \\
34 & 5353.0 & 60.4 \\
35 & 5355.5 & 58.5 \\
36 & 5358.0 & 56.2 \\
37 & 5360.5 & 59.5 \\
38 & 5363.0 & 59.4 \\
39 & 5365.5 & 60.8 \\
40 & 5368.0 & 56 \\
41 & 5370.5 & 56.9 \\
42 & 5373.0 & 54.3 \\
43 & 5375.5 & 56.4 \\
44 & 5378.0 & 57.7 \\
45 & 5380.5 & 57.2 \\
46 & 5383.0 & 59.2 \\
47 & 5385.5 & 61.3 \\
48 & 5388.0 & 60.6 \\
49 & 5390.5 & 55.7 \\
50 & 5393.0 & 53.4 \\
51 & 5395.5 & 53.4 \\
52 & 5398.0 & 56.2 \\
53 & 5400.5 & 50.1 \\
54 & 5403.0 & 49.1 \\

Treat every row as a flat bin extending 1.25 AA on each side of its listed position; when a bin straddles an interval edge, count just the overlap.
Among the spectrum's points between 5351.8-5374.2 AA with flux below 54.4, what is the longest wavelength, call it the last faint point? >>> 5373.0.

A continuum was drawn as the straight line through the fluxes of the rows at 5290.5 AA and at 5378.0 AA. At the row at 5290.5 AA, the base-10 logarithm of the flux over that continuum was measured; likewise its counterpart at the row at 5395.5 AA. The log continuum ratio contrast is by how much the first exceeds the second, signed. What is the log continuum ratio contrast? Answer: 0.03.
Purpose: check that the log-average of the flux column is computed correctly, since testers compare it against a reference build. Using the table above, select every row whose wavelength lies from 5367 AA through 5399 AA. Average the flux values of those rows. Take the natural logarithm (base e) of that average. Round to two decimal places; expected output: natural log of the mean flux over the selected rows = 4.04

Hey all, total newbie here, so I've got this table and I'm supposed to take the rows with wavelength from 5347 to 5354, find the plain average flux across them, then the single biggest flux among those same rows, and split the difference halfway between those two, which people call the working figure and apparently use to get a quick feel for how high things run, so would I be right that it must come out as 59.0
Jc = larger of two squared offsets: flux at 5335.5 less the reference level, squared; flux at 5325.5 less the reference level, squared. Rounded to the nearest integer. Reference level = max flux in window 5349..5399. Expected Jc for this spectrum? 53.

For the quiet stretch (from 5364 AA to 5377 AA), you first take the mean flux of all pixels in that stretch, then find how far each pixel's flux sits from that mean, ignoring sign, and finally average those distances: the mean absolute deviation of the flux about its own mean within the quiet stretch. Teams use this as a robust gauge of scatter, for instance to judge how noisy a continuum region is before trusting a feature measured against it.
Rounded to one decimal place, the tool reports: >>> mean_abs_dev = 1.6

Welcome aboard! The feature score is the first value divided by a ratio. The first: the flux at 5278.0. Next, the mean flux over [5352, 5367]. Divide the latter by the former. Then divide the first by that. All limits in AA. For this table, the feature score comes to 46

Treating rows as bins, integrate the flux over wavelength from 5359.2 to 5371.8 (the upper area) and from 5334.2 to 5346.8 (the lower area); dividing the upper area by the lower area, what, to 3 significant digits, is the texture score 1.07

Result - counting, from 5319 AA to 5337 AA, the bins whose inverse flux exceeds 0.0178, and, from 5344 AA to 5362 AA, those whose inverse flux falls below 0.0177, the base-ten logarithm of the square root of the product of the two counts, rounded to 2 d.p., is 0.70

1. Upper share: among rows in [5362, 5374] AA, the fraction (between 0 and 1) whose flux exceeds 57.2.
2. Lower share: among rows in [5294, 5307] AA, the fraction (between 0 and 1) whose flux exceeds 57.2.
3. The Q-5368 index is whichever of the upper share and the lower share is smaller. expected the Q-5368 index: 0.4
